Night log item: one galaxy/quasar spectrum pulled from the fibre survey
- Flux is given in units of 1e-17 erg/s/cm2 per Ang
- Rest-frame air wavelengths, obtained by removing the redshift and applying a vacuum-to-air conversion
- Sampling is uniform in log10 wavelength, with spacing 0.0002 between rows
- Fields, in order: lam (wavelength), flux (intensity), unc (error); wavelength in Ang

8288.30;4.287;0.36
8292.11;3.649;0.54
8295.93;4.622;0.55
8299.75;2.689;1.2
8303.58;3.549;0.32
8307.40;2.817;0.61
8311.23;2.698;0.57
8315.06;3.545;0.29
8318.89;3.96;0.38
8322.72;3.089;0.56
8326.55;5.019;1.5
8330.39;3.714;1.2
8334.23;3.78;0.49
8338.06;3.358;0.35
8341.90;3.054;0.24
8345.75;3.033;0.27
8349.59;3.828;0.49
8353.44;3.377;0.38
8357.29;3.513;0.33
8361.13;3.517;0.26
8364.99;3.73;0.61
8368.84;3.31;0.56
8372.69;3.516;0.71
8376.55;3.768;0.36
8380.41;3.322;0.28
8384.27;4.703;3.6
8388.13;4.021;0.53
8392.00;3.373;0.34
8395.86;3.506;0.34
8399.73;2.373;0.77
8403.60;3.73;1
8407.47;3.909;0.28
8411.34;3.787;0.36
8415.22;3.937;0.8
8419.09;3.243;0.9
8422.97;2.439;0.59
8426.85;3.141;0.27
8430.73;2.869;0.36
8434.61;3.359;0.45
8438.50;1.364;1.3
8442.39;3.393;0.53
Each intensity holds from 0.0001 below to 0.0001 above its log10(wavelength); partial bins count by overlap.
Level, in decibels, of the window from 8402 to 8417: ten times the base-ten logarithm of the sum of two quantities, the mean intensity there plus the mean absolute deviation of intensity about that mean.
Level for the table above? 5.94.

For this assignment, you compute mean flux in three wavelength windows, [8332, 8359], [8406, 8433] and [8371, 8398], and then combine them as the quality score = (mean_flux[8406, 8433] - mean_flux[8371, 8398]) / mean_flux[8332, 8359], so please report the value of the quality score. -0.12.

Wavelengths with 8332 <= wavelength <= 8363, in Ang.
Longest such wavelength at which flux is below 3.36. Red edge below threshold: 8345.75 Ang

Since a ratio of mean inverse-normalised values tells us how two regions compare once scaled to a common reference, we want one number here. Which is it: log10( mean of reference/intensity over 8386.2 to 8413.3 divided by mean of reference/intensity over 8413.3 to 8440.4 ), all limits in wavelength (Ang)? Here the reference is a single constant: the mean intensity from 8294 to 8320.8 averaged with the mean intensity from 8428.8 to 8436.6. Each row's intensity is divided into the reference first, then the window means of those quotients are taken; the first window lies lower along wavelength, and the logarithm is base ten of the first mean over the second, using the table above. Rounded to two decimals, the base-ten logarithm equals -0.12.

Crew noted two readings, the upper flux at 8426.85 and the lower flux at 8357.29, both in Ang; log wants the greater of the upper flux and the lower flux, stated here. 3.51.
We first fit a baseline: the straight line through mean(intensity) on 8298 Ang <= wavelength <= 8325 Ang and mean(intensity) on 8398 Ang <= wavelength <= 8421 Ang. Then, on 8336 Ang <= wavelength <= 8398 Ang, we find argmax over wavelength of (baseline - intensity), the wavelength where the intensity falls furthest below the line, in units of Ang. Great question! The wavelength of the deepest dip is 8345.75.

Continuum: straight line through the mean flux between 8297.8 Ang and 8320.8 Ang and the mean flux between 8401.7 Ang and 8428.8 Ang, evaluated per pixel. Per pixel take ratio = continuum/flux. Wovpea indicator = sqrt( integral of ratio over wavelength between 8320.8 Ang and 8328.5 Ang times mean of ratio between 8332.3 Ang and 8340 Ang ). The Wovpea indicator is 2.45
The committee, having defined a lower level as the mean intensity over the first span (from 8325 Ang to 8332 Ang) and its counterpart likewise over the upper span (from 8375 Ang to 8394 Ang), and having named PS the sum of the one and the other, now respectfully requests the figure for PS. 8.2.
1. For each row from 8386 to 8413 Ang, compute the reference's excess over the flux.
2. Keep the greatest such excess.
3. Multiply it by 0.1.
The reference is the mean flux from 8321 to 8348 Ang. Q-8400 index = 0.121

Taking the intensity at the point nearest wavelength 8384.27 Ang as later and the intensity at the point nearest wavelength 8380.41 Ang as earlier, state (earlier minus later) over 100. -0.014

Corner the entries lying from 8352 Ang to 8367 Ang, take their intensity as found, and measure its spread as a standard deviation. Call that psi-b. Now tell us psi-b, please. 0.1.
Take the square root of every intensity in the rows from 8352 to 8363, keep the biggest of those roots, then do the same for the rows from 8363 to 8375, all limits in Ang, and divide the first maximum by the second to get 0.97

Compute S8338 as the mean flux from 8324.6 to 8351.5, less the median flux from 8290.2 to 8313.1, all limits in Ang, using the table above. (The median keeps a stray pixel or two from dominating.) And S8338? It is 0.50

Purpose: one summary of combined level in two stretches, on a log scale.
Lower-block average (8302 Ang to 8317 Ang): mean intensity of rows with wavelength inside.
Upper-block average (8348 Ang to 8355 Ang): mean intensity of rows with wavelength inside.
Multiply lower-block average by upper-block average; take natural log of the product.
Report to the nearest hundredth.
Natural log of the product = 2.43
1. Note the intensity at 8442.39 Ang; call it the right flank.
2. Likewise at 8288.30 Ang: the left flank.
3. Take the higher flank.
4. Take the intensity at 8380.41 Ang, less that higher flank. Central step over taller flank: -1.0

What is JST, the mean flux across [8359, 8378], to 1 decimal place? 3.6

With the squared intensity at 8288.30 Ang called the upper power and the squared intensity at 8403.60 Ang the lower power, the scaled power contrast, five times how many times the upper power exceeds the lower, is 6.6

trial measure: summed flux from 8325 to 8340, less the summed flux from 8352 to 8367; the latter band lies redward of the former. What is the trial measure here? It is 1.7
